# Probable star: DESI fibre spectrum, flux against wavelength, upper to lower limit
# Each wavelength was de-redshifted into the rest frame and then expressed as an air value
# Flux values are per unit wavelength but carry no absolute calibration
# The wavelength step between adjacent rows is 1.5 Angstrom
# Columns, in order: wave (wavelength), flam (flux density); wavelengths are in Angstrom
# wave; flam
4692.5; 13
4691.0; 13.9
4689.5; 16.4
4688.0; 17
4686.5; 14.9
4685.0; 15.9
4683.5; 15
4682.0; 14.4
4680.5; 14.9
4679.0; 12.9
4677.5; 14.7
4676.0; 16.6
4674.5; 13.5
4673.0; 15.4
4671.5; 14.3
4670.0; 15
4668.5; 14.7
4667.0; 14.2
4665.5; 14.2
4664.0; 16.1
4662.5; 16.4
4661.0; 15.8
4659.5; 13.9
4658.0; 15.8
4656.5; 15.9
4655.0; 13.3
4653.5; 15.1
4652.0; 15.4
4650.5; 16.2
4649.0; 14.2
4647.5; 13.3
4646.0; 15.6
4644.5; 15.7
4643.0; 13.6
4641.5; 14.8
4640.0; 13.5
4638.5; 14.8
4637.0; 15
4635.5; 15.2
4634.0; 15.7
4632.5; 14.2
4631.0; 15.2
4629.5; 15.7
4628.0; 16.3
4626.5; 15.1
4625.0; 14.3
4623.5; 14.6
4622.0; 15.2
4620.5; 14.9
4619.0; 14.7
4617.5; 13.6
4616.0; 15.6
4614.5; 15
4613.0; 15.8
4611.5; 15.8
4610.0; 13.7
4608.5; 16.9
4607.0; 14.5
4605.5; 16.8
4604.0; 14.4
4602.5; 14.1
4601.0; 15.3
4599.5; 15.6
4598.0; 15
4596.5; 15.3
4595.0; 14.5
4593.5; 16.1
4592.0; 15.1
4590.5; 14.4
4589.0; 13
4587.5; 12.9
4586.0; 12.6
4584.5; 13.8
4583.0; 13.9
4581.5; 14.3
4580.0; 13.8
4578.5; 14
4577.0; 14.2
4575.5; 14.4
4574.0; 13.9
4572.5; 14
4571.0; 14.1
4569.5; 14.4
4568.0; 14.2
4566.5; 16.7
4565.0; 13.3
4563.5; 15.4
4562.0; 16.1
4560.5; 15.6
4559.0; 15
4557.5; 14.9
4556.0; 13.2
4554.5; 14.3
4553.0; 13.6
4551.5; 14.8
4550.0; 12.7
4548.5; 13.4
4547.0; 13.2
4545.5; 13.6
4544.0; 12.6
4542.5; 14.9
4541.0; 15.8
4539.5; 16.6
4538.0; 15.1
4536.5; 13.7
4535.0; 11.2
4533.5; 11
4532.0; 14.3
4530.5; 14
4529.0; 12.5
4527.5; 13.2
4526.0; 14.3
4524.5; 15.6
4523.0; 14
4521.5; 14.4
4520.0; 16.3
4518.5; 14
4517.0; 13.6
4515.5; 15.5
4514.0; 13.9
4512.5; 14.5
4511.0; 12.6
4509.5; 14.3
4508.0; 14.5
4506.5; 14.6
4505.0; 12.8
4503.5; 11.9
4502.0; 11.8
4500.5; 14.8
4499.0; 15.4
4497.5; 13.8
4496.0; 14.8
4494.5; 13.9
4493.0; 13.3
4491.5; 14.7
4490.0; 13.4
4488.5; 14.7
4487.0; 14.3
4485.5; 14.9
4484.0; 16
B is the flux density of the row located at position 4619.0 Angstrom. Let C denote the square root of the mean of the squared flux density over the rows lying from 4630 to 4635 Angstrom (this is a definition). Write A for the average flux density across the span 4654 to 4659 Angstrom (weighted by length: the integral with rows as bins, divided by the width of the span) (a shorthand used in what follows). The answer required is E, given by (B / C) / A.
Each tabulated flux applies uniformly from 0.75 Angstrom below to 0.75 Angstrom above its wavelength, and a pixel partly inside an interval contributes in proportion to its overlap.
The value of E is 0.065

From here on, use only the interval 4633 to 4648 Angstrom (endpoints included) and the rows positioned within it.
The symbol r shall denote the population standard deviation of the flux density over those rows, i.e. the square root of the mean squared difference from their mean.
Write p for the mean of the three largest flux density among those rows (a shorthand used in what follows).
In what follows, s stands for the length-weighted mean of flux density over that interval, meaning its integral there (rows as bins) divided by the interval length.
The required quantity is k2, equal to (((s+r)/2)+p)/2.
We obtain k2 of 11.7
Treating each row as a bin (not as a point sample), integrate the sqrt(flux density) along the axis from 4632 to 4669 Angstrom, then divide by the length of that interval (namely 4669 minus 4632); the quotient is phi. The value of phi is 3.86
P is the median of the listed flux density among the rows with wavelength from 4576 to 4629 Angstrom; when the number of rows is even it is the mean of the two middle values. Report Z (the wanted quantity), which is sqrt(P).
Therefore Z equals 3.82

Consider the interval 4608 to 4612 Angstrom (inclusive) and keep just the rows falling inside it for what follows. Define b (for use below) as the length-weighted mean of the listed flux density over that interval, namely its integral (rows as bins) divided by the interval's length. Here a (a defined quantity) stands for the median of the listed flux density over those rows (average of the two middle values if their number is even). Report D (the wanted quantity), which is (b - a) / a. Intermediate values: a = 15.8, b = 15.4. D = -0.028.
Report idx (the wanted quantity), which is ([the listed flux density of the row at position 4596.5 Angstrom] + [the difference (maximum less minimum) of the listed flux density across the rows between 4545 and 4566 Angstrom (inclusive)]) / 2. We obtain 9.35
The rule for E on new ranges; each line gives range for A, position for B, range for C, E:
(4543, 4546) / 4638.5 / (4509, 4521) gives 0.078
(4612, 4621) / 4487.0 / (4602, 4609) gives 0.062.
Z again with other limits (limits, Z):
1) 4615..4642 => 3.87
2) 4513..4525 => 3.77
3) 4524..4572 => 3.77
